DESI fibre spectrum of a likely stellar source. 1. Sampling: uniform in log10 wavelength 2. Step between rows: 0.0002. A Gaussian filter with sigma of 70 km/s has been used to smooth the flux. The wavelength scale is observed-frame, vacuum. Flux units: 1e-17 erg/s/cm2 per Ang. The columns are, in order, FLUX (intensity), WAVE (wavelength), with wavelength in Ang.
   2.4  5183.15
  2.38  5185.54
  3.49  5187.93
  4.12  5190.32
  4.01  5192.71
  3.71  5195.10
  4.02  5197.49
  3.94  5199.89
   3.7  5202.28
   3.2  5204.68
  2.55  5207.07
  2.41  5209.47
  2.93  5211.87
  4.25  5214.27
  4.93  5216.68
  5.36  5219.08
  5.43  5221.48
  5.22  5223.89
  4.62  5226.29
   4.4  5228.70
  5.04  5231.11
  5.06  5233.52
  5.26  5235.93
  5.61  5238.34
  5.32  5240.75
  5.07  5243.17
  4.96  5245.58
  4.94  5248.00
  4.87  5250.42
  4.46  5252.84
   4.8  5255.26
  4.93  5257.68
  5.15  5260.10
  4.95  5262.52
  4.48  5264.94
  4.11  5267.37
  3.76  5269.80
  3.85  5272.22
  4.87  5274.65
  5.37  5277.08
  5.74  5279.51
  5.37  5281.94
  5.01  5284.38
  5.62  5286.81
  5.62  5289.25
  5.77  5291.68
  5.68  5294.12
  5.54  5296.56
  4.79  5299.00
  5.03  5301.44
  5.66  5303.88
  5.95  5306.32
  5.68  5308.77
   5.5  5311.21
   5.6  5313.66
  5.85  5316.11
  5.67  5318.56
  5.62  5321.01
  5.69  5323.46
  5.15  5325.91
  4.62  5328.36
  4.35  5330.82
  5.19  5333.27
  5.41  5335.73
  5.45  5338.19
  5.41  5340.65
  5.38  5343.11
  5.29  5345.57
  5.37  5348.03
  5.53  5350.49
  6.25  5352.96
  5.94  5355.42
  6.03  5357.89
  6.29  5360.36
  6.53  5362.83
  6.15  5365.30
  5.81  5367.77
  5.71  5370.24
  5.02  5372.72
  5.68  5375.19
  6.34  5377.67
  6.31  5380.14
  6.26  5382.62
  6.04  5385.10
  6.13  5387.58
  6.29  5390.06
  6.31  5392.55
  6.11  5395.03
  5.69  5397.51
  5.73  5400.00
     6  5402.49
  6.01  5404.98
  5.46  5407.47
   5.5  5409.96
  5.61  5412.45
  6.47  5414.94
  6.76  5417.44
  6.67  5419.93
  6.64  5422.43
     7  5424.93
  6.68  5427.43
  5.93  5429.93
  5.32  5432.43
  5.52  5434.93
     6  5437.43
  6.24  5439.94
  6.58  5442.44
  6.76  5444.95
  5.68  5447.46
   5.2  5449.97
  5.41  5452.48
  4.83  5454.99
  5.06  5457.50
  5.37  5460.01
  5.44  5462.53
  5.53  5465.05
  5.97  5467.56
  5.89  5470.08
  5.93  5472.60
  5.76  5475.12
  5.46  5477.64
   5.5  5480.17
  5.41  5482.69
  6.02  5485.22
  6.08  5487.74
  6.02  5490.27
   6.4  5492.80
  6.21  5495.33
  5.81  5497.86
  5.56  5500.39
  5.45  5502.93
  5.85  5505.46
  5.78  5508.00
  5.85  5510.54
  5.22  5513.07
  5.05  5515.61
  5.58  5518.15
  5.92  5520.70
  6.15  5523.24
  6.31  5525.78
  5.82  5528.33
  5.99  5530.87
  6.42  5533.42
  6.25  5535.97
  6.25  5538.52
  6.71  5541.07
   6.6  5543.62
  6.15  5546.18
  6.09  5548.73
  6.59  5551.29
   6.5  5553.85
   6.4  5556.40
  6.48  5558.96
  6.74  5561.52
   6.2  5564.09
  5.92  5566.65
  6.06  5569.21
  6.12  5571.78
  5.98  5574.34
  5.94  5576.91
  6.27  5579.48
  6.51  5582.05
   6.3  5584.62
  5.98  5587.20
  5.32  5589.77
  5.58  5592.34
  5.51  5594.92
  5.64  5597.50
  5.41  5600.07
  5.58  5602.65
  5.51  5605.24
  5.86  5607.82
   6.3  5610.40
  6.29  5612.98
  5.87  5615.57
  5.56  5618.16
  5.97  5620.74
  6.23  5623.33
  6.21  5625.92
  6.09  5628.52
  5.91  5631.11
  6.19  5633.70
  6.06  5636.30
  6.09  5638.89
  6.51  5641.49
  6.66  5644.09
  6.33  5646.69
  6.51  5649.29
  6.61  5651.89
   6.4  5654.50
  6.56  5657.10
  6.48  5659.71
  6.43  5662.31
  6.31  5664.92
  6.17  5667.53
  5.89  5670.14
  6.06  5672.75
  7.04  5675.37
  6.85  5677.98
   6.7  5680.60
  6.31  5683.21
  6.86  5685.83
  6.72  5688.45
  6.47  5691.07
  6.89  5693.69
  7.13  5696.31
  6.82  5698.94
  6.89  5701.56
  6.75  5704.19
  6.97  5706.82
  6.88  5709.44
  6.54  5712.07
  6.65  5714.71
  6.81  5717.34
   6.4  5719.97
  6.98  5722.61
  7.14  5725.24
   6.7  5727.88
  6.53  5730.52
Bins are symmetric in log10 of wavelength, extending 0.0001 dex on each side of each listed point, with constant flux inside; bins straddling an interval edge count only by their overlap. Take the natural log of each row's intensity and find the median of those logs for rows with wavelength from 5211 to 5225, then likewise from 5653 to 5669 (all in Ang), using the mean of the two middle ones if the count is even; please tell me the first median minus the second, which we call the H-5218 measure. -0.23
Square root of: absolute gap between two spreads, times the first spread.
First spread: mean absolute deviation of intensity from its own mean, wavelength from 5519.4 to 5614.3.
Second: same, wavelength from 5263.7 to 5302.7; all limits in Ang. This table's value 0.27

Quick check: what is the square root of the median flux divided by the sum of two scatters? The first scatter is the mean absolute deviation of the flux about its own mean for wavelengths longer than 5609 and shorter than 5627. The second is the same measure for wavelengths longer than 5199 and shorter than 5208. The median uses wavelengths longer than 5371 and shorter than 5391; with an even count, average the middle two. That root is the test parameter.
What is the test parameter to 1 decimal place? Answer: 3.0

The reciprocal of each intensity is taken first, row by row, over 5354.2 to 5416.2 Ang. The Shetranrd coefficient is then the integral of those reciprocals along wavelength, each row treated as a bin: 10.4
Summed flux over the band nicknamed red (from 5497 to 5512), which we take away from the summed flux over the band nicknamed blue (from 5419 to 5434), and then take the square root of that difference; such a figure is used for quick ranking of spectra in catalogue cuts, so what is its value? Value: 2.0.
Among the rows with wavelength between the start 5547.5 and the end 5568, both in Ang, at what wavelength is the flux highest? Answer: 5561.52 Ang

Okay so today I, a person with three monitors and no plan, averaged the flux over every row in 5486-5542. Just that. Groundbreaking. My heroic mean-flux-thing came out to 5.94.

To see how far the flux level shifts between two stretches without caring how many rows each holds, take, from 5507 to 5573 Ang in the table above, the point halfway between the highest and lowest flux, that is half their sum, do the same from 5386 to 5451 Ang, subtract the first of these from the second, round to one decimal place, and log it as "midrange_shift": 0.2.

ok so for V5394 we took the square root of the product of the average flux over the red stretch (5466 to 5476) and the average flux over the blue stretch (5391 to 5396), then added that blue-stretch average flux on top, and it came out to 12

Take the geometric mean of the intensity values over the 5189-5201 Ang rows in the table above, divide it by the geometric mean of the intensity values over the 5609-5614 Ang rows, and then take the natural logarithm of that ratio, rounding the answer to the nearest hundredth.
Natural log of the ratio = -0.46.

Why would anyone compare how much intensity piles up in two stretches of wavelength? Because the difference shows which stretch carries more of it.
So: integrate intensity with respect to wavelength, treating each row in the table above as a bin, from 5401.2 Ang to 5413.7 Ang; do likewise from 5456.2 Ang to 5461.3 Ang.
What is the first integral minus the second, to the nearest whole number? 45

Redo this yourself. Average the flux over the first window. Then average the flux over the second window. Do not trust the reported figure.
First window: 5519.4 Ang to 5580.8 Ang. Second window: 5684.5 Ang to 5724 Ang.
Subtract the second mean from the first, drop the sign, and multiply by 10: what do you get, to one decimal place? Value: 5.4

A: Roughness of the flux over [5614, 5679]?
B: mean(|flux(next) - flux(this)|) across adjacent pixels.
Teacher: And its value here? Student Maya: 0.22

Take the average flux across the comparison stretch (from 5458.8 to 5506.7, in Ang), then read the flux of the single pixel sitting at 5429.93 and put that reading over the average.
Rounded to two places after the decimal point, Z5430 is 1.03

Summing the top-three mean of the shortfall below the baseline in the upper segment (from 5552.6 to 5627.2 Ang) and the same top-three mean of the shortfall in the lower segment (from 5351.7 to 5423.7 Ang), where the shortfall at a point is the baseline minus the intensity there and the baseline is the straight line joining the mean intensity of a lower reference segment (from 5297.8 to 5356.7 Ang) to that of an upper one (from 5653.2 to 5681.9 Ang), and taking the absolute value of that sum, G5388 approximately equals 1.1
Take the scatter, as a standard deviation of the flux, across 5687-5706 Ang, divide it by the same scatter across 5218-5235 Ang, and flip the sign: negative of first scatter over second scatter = -0.53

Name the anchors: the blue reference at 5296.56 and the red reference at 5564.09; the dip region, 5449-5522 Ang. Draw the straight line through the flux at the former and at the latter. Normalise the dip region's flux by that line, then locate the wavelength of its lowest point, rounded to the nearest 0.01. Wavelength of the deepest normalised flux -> 5454.99 Ang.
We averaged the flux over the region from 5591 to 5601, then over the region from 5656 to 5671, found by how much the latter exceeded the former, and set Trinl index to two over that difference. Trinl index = 2.6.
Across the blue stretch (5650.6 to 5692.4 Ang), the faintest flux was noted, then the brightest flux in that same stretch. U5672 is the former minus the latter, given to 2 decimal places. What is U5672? -1.15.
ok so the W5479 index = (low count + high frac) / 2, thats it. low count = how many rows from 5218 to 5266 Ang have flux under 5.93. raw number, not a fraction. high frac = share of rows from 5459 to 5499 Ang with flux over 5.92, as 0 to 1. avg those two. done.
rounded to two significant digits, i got 10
